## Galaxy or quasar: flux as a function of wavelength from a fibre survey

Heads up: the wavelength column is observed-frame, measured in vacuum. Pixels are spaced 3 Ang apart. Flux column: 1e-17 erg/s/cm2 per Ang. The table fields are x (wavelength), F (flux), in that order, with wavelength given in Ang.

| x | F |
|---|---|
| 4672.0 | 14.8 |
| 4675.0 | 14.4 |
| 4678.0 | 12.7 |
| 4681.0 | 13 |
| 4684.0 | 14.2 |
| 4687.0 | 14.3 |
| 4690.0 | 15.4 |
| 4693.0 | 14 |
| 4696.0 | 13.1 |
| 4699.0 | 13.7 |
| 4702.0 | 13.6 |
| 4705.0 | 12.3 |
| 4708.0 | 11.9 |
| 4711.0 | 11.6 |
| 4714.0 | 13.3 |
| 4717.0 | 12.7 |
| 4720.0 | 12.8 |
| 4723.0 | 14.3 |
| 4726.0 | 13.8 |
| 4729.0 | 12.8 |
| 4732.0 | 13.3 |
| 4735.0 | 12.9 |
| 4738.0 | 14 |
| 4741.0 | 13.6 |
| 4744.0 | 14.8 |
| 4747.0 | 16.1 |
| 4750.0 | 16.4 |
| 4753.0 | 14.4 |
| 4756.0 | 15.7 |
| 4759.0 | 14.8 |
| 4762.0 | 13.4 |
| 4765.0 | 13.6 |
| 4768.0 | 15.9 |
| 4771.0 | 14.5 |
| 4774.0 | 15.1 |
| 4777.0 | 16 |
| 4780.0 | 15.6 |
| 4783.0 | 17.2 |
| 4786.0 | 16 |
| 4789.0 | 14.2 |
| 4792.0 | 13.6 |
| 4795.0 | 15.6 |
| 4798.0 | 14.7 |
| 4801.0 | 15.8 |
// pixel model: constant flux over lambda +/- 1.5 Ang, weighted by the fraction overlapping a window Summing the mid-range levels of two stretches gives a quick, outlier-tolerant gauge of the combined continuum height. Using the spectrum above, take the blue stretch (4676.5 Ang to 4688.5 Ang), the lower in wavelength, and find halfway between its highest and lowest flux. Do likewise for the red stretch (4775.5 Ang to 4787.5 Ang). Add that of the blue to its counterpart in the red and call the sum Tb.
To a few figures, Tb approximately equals 29.9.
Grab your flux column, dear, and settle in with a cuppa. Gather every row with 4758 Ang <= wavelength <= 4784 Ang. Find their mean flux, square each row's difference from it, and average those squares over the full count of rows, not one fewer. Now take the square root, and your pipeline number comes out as 1.1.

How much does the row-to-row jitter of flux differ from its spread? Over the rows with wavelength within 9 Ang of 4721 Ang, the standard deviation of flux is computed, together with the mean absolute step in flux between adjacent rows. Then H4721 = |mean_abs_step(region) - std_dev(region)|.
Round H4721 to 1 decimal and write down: 0.1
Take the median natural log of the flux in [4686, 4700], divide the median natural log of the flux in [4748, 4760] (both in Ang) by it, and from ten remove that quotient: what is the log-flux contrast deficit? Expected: 8.968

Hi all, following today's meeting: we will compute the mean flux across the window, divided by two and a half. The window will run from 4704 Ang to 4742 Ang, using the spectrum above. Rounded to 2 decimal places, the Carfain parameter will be 5.21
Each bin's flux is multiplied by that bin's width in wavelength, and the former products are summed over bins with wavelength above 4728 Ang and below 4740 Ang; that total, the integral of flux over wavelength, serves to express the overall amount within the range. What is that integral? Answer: 159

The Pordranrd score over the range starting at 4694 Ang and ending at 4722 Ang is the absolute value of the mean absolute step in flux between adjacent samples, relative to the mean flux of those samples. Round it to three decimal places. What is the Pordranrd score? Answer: 0.050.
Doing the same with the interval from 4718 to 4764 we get 0.069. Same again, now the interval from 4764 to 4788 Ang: 0.077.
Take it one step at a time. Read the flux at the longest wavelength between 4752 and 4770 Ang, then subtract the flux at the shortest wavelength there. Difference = 1.5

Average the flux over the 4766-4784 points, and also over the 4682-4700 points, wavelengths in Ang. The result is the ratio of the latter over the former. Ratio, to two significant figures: 0.90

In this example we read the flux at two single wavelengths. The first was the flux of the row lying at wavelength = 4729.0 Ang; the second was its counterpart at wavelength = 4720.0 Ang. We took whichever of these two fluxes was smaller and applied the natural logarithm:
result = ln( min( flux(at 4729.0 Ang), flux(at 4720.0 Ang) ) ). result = 2.549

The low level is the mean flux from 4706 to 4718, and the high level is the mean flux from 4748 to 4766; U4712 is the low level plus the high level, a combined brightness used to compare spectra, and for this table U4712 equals 27.1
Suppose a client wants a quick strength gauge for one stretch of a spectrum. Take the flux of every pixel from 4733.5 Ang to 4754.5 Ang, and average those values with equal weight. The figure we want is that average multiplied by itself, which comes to 213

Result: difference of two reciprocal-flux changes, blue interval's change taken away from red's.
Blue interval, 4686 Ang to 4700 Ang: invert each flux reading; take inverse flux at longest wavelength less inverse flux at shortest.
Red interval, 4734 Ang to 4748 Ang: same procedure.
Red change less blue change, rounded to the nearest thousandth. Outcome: -0.018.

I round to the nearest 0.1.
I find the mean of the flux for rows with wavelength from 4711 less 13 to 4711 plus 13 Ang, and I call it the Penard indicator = 12.9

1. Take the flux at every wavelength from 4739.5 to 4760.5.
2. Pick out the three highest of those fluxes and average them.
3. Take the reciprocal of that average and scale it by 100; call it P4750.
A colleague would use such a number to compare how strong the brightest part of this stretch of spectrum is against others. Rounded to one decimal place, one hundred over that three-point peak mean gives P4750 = 6.2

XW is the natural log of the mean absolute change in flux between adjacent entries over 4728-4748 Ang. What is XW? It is -0.20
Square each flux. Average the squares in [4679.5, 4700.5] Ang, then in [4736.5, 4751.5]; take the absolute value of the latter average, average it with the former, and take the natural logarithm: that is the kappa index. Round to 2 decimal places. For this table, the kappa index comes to 5.35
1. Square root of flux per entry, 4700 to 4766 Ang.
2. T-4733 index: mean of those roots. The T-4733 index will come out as 3.70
